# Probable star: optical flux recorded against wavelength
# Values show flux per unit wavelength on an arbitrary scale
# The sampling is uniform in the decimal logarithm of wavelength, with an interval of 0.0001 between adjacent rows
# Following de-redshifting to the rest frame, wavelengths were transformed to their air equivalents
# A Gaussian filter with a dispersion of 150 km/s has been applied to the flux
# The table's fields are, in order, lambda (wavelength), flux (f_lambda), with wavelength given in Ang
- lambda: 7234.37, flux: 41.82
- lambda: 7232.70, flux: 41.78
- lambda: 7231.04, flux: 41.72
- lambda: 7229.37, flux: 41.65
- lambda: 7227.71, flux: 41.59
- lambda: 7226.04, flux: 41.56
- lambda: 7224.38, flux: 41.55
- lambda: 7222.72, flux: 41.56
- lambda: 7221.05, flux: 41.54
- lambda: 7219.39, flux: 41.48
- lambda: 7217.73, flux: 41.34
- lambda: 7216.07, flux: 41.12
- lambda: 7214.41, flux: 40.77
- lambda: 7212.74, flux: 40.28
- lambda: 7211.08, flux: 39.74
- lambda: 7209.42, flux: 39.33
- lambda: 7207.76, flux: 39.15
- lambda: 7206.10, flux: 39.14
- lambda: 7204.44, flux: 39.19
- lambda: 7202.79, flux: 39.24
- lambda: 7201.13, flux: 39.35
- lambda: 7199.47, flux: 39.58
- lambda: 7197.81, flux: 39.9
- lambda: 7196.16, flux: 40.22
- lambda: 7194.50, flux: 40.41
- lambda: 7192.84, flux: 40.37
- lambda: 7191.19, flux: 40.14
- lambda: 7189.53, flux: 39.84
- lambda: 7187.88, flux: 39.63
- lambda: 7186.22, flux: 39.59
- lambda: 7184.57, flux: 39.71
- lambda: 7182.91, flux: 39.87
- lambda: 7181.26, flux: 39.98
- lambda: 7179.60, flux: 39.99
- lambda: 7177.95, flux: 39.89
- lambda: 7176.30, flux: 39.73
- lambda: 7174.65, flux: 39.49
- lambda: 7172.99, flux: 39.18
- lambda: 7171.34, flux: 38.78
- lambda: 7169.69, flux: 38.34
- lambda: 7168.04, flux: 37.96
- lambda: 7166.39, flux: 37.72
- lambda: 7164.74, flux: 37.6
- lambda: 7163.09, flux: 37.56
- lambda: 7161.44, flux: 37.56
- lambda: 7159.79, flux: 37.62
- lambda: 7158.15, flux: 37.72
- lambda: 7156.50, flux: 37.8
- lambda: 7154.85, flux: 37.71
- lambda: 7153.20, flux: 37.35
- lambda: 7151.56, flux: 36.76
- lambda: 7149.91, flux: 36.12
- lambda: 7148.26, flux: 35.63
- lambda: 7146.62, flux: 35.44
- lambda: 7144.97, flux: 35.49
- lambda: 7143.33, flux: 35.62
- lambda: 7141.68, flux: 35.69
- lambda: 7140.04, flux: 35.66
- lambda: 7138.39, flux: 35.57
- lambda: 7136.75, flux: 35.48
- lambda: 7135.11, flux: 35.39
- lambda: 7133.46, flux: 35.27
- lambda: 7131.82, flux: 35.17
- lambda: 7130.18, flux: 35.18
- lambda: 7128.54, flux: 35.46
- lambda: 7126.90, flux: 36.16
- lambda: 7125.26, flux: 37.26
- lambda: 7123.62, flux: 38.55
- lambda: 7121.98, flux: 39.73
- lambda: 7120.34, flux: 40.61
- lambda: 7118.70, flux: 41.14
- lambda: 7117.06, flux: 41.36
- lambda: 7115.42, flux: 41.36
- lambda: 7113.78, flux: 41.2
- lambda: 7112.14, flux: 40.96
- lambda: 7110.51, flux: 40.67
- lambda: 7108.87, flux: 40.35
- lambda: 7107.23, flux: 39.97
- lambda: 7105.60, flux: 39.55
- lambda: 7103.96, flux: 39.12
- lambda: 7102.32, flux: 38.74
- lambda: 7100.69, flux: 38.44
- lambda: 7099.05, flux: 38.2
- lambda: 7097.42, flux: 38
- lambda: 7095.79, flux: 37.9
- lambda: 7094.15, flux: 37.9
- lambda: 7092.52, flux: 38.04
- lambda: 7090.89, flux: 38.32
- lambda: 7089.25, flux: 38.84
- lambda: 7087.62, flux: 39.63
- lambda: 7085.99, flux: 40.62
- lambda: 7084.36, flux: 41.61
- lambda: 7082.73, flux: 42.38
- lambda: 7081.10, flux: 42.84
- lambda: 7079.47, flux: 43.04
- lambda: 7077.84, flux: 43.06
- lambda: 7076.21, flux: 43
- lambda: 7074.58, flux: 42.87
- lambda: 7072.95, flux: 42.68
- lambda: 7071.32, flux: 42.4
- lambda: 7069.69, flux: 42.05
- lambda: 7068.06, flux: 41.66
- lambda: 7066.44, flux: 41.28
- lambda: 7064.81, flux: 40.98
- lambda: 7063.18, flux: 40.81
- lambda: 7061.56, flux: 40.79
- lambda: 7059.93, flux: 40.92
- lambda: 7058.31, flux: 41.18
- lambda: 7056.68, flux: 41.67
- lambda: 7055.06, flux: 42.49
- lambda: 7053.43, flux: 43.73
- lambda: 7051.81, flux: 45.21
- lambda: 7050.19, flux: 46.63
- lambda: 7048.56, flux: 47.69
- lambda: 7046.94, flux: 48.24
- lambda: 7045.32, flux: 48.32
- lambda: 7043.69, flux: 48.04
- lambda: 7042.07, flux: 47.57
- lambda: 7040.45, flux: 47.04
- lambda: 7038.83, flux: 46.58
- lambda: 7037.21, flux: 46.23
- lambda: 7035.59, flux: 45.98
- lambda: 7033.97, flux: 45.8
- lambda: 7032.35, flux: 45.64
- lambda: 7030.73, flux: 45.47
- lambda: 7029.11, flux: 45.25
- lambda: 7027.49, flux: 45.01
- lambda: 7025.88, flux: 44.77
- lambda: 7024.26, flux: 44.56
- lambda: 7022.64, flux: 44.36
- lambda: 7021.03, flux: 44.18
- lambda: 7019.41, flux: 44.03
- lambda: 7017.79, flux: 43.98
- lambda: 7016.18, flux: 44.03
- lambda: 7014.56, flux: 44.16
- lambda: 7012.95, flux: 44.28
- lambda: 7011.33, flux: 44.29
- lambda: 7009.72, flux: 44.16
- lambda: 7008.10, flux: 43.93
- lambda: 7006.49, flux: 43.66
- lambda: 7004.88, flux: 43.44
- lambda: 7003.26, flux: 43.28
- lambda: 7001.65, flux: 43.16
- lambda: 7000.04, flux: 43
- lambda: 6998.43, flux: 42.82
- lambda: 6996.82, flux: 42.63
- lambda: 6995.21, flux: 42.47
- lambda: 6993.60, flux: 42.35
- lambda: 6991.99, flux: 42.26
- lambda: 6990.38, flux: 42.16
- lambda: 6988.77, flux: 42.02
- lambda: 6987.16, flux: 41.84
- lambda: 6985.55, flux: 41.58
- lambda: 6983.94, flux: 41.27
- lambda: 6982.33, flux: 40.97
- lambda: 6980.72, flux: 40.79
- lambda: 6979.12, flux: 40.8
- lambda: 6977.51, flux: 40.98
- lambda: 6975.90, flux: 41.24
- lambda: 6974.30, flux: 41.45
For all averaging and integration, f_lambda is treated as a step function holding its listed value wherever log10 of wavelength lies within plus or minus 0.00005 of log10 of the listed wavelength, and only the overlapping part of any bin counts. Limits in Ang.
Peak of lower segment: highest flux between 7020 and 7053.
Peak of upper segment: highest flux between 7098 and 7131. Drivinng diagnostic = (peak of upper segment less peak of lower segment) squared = 48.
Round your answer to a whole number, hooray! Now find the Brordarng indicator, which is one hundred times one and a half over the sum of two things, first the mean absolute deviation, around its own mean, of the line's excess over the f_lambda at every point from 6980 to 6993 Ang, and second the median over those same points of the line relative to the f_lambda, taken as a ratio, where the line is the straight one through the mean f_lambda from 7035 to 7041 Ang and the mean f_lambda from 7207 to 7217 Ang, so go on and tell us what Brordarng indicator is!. 86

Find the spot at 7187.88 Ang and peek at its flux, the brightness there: 39.63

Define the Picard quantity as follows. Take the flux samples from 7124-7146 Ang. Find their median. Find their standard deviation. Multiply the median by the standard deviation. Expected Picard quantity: 19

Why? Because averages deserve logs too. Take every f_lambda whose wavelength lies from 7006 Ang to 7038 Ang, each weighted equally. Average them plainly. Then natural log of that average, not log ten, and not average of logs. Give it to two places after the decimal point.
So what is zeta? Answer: 3.80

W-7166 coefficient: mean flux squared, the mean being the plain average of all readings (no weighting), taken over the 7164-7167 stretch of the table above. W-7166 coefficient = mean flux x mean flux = 1418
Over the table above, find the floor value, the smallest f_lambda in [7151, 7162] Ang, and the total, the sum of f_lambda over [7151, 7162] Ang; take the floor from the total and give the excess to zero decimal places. 226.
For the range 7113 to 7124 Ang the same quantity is 245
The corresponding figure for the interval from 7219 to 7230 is 249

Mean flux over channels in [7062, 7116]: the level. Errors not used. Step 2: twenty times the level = 811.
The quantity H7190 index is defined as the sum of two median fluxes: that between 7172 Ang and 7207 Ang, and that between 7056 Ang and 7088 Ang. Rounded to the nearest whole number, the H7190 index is 81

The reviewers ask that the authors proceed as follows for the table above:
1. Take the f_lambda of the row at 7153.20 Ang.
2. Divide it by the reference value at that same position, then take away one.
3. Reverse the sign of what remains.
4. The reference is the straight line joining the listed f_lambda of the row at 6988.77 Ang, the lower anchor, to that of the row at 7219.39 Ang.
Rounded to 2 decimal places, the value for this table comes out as 0.10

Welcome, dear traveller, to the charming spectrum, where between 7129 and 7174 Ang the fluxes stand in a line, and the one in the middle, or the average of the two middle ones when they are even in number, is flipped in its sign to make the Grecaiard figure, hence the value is -36.8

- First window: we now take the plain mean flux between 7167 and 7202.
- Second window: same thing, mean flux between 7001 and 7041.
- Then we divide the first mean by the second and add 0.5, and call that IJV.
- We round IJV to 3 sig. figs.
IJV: 1.39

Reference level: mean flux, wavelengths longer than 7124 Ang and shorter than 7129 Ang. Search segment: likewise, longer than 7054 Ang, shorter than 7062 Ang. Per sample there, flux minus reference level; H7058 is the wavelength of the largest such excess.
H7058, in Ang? 7055.06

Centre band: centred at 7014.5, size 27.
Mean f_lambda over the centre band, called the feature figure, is 44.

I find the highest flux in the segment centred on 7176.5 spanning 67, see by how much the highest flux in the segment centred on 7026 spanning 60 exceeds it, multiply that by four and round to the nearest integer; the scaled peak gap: 32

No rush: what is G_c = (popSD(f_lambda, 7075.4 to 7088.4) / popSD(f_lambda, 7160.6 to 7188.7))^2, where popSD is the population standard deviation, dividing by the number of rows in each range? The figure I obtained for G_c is 1.7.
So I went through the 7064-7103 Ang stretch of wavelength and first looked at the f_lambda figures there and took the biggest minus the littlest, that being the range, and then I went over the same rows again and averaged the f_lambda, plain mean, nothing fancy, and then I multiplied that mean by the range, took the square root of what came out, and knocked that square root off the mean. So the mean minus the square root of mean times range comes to 26.1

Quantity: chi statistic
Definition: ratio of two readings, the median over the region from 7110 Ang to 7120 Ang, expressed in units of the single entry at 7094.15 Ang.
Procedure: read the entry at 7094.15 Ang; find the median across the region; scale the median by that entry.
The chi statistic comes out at 1.09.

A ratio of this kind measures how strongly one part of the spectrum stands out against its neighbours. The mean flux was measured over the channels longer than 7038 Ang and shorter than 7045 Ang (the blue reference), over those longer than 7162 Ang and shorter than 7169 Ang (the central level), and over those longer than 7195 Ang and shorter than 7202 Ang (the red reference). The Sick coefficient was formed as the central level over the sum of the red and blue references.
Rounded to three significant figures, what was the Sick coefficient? 0.433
